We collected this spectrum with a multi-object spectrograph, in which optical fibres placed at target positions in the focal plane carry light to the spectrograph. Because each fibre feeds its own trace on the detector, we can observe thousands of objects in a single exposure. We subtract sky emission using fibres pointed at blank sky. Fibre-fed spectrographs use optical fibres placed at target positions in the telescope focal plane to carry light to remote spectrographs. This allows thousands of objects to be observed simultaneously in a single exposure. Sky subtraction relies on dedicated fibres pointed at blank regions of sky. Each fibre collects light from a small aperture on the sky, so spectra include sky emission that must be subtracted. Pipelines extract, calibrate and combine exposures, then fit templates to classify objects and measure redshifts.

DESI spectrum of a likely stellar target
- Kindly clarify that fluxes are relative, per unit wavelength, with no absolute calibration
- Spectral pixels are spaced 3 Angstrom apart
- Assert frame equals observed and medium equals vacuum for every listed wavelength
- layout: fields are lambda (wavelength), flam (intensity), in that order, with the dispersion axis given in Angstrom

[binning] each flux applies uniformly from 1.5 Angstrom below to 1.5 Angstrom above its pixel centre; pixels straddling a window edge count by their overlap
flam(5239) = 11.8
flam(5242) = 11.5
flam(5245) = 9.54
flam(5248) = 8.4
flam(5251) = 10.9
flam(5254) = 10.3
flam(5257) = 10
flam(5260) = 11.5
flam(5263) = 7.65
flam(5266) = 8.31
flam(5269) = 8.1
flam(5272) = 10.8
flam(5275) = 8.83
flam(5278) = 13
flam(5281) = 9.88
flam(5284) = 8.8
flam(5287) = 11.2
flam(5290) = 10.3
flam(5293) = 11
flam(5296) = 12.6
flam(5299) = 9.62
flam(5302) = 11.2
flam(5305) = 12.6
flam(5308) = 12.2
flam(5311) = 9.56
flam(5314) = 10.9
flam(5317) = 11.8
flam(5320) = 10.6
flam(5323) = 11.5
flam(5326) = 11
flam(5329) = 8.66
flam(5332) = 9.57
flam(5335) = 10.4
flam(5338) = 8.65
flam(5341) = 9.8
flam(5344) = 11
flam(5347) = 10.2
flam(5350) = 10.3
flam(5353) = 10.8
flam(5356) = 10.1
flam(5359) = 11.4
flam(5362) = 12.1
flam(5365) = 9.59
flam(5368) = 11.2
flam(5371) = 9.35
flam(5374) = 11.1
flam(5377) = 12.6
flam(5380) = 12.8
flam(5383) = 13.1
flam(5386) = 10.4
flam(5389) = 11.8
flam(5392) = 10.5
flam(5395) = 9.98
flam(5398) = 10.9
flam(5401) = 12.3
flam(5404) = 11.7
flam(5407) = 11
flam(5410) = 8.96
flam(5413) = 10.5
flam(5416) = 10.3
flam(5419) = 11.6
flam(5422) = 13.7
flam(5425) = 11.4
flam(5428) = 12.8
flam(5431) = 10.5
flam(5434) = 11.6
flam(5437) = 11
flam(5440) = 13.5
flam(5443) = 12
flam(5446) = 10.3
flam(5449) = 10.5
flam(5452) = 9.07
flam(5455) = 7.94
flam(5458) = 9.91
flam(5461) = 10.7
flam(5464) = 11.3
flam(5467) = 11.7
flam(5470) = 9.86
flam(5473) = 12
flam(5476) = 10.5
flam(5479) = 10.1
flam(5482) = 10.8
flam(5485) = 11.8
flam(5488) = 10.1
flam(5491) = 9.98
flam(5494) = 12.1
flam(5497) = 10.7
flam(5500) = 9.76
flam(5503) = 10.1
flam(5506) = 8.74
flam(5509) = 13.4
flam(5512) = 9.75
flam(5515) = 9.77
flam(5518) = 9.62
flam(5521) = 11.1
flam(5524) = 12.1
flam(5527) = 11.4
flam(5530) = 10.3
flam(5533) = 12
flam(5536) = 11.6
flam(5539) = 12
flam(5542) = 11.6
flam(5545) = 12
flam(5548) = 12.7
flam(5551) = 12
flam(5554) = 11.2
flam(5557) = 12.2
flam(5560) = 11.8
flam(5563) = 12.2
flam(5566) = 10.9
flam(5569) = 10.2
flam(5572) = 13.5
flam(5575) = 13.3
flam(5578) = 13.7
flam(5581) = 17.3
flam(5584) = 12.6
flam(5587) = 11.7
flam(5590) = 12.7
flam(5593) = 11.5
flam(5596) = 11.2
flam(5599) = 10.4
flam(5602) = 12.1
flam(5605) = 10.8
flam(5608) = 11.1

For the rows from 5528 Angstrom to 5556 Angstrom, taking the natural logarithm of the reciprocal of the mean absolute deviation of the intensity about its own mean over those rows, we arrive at 0.7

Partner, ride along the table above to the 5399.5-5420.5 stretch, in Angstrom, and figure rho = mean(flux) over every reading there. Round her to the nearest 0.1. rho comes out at 10.9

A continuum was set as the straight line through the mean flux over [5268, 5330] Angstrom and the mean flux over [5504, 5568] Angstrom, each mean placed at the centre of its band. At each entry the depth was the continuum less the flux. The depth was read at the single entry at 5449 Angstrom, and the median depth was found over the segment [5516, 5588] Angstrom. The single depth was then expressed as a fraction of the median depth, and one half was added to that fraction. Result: -0.5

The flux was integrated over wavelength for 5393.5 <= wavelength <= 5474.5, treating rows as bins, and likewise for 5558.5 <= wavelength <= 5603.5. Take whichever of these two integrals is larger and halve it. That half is 446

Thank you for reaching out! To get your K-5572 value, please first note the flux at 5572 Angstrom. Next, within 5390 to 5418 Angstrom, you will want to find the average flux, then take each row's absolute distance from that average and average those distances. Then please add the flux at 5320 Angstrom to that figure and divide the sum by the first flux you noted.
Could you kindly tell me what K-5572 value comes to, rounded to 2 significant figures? 0.84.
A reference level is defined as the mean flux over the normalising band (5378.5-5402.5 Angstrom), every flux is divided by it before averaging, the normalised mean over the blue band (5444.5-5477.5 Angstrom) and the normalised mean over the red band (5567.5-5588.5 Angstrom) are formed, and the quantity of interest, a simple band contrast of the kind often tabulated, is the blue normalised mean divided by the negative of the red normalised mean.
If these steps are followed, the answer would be -0.78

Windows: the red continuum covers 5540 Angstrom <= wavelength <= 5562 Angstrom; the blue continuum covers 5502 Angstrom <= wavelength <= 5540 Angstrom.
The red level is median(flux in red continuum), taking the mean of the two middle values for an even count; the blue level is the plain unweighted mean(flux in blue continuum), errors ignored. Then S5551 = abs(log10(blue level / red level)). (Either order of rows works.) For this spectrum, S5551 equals 0.041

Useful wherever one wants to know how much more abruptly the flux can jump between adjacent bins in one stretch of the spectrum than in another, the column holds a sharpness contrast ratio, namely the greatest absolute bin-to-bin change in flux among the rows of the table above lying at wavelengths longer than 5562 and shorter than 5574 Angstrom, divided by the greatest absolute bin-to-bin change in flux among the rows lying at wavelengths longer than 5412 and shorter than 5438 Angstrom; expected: 1.4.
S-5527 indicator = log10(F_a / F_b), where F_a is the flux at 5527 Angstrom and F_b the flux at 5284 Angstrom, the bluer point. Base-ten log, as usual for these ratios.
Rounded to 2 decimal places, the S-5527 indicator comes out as 0.11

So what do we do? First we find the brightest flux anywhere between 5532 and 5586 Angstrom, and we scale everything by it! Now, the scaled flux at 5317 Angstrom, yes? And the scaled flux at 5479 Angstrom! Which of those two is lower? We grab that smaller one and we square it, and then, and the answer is 0.34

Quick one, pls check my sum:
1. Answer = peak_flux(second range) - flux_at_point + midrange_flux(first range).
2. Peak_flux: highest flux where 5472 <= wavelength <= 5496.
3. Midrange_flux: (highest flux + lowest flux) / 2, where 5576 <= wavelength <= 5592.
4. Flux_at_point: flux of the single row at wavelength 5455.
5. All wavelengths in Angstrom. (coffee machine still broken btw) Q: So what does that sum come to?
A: 19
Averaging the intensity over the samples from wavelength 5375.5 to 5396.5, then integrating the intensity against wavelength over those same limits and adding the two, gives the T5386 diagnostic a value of 255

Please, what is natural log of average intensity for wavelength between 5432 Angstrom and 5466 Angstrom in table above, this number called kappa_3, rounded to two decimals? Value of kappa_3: 2.37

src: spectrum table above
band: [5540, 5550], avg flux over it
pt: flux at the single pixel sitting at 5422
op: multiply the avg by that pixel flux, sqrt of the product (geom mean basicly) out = 12.9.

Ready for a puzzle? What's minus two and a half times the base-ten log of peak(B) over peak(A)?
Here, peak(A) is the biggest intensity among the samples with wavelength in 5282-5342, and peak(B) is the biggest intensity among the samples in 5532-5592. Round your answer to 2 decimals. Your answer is -0.34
